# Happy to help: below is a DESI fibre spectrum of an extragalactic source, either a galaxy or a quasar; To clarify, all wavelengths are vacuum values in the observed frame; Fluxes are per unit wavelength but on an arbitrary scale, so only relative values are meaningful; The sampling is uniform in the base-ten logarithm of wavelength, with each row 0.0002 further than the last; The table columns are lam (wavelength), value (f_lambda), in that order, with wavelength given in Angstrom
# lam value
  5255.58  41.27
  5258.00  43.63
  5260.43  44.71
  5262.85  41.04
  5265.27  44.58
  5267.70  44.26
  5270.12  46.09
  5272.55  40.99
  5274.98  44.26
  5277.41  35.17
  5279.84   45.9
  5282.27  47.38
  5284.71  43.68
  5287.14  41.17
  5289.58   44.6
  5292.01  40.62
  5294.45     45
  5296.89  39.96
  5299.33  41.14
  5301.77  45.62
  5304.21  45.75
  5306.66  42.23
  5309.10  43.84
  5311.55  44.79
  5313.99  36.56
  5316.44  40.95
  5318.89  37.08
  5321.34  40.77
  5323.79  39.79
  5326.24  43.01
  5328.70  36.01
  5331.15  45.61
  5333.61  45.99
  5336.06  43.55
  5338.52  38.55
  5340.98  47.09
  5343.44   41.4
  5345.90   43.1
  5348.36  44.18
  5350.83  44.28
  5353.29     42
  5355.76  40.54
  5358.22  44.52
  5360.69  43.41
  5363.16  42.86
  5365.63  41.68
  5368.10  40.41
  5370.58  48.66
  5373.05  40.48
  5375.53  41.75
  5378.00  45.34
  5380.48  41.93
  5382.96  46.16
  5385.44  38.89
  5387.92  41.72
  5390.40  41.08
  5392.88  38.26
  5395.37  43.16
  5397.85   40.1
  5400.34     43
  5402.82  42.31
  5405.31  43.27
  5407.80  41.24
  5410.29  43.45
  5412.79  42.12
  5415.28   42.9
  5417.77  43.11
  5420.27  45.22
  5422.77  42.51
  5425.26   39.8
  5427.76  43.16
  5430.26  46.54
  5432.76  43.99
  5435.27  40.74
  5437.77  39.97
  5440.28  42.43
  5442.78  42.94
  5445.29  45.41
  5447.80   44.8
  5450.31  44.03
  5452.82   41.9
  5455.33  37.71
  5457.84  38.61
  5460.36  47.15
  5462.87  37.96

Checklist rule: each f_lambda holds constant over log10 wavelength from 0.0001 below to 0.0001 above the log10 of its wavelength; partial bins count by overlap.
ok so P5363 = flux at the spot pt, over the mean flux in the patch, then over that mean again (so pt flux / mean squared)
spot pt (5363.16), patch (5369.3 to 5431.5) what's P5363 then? 0.0236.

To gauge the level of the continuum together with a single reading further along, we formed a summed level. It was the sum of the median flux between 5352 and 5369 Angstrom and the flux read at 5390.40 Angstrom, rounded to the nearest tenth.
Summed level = 83.1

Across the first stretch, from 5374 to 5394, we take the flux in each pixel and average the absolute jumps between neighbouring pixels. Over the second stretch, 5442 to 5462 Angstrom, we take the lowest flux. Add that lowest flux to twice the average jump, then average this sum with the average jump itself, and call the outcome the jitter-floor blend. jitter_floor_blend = 24.2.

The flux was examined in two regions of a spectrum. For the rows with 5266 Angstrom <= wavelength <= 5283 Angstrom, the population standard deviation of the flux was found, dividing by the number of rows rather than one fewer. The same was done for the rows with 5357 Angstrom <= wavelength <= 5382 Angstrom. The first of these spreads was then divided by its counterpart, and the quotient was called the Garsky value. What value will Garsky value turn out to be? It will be 1.61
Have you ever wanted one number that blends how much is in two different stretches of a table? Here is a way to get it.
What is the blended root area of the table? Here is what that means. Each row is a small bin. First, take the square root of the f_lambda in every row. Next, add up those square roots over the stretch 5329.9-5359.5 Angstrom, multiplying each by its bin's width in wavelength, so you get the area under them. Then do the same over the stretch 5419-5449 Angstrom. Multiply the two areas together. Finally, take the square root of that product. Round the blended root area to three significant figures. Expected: 196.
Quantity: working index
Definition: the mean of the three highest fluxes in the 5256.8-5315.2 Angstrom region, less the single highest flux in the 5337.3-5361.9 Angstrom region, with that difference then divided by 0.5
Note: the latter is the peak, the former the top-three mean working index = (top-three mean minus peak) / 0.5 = -1.3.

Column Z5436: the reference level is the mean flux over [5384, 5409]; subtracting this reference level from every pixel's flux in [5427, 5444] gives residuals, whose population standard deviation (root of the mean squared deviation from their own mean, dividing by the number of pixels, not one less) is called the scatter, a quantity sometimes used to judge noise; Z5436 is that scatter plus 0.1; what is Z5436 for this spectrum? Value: 2.1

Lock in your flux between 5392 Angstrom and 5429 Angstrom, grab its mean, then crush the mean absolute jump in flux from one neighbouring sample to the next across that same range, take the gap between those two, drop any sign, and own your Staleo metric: 40.1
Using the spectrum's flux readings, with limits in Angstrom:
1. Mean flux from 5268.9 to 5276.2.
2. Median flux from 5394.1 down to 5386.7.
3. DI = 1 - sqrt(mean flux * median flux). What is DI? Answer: -41.4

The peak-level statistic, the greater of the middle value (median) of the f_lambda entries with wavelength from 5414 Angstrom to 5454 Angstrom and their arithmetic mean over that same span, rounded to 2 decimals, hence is 43.09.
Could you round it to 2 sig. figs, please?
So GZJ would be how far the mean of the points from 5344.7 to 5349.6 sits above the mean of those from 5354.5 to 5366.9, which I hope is 1.0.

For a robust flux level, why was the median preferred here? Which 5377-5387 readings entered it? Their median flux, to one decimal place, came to 43.6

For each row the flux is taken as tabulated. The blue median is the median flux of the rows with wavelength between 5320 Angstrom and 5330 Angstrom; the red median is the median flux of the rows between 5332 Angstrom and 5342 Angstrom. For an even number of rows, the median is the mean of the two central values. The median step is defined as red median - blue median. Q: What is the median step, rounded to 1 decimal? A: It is 4.5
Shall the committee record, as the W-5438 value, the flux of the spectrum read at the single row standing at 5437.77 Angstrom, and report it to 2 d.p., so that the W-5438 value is 39.97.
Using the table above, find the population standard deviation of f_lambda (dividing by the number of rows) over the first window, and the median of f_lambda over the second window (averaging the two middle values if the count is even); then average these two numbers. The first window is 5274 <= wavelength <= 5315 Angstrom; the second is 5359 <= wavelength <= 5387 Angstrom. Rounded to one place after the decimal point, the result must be 22.6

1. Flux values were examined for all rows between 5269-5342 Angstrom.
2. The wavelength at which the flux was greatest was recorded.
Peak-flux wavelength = 5282.27 Angstrom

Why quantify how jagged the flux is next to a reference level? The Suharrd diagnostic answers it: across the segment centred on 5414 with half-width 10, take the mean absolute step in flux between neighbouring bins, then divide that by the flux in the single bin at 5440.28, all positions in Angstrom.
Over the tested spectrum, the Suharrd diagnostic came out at 0.038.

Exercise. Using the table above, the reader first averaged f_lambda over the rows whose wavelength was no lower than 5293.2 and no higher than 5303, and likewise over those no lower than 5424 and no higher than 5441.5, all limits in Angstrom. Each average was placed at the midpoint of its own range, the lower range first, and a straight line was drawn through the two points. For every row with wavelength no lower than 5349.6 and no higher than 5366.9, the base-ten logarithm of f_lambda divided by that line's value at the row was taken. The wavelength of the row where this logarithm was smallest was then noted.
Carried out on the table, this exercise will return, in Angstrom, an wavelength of 5355.76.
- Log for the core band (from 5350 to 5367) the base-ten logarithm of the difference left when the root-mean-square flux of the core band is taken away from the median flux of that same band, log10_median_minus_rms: -1.1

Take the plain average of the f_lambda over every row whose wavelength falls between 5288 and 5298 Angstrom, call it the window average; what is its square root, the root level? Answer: 6.52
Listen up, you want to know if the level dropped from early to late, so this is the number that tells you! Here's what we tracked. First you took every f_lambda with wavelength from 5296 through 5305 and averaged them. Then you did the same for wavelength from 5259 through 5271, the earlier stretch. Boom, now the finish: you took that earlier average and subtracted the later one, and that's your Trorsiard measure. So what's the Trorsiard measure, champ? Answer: 1.0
